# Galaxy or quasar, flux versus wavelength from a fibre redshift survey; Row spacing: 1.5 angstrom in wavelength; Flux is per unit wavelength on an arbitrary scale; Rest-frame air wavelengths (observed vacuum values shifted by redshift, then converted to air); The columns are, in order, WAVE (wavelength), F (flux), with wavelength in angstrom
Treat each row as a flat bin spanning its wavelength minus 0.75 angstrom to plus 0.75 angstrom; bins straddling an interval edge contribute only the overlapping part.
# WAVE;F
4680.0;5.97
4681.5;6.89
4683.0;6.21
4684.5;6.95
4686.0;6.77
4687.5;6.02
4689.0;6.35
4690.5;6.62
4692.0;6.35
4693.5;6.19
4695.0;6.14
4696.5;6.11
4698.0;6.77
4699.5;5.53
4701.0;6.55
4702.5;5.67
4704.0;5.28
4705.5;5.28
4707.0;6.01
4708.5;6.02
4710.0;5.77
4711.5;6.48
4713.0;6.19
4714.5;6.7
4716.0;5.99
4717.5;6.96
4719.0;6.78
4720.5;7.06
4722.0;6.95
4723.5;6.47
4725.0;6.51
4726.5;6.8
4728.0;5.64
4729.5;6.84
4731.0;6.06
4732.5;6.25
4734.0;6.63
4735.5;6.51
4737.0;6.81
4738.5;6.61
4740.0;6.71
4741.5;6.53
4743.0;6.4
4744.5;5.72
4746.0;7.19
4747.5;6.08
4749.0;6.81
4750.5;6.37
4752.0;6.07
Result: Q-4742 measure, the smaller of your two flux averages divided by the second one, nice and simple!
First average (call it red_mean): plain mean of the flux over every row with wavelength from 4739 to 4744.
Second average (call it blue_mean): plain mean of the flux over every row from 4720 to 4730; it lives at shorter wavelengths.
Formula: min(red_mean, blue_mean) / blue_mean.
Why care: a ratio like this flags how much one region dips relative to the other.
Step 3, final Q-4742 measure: 0.99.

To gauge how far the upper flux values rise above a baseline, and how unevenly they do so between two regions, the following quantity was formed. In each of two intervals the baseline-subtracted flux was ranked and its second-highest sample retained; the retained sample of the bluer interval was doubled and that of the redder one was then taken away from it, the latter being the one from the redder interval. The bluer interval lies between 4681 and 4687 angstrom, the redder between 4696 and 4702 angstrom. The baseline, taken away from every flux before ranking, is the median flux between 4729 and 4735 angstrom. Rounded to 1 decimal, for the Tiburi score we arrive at 0.8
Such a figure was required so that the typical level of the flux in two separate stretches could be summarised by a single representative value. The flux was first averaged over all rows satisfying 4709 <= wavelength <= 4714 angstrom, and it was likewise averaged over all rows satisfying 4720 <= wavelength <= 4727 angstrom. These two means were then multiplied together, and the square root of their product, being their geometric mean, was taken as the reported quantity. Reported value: 6.45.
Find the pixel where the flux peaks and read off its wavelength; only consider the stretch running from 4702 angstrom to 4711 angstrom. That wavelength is 4708.5 angstrom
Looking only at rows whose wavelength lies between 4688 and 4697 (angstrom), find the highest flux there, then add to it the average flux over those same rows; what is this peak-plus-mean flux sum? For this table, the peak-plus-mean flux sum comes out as 12.9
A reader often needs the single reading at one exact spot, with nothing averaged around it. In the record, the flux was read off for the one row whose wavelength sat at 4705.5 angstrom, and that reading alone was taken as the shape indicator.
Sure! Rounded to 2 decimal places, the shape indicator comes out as 5.28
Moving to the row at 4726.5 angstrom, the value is 6.80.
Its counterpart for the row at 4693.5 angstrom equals 6.19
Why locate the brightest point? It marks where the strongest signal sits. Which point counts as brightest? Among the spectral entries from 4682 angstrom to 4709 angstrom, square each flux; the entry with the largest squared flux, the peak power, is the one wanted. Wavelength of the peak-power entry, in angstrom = 4684.5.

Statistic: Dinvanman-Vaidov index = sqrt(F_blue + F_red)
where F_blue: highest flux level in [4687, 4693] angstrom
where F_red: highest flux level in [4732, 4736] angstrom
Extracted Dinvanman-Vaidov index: 3.64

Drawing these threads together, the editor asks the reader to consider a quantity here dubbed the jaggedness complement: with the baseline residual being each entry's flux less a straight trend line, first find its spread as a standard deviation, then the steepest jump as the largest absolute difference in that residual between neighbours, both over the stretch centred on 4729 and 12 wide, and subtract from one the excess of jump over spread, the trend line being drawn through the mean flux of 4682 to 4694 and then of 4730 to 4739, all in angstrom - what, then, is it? 0.2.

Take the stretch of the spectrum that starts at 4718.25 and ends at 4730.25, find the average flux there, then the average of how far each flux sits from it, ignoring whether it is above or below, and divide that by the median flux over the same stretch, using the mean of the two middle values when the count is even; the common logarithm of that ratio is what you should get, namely -1.33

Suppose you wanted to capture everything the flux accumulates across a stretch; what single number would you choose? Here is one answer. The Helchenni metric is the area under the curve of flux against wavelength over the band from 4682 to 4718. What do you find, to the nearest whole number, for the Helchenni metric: 223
